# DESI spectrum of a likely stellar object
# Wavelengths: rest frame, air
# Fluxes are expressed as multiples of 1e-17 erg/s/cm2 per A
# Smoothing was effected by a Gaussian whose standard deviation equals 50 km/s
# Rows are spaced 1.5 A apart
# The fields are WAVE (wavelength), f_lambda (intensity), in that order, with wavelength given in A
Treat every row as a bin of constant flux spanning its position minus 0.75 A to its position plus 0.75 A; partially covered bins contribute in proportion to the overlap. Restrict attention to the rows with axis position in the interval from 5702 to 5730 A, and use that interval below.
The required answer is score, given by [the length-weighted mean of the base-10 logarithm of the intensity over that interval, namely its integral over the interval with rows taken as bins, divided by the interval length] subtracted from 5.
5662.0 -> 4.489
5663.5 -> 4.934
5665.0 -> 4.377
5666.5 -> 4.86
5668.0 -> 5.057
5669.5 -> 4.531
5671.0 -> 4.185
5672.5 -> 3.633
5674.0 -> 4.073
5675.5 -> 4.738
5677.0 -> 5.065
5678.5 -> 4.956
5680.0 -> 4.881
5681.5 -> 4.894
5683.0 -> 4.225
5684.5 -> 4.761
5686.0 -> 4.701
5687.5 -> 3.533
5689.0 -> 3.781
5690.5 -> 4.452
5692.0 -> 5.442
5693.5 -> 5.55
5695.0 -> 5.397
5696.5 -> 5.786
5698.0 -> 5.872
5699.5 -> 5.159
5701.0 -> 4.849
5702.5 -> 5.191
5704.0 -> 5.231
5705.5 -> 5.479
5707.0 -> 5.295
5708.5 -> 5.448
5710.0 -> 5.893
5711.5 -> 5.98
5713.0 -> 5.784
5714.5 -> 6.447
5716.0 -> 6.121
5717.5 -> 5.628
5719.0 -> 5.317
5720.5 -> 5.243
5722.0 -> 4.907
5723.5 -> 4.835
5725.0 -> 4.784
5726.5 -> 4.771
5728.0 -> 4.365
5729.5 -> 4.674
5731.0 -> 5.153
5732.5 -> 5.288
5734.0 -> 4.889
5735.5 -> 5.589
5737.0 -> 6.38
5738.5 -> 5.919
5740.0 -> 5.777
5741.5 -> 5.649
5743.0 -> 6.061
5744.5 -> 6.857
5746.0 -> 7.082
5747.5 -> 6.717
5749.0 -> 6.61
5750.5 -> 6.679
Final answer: 4.27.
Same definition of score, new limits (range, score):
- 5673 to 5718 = 4.29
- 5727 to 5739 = 4.28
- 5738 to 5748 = 4.20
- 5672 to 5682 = 4.34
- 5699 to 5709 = 4.28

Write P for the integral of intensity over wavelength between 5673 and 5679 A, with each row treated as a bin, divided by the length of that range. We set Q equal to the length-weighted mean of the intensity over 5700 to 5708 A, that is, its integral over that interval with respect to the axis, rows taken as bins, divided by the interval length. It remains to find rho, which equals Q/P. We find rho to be 1.12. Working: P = 4.7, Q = 5.2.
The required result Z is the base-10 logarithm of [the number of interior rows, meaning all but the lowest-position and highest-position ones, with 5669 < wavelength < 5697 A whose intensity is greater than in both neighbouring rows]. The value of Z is 0.6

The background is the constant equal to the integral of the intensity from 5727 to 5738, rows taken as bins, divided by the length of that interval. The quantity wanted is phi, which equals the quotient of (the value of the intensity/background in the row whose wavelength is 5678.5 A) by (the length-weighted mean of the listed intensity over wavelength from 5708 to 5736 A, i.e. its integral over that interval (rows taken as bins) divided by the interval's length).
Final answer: 0.179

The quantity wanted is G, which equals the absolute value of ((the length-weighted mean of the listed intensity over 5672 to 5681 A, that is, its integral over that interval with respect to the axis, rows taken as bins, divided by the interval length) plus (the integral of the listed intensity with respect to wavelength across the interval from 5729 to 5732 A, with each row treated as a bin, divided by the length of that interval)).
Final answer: 9.6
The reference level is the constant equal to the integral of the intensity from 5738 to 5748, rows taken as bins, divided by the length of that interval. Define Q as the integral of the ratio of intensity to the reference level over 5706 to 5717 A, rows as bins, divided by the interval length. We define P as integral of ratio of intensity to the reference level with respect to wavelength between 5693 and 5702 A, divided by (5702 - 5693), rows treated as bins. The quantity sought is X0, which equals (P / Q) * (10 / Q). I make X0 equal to 10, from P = 0.86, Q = 0.93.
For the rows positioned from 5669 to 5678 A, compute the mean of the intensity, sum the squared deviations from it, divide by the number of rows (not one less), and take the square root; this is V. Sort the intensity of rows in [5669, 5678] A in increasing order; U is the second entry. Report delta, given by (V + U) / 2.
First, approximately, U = 4.073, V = 0.47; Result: 2.27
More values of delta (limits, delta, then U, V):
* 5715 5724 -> 2.67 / 4.907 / 0.44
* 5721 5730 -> 2.42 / 4.674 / 0.17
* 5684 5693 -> 2.21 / 3.781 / 0.64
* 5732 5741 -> 2.88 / 5.288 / 0.47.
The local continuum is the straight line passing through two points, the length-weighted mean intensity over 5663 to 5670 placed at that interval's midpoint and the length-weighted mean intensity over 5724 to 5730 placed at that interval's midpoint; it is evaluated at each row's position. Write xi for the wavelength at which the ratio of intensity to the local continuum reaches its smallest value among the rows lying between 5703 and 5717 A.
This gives 5704.0 A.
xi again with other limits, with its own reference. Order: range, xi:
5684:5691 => 5687.5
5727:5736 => 5728.0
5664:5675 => 5672.5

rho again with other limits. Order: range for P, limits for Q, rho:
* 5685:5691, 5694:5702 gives 1.31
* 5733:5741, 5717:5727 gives 0.89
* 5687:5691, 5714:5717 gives 1.59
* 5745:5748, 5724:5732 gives 0.69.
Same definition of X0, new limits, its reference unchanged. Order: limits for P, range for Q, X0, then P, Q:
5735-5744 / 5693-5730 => 13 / 0.94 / 0.85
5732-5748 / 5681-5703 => 16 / 0.96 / 0.78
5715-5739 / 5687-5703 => 13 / 0.83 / 0.80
